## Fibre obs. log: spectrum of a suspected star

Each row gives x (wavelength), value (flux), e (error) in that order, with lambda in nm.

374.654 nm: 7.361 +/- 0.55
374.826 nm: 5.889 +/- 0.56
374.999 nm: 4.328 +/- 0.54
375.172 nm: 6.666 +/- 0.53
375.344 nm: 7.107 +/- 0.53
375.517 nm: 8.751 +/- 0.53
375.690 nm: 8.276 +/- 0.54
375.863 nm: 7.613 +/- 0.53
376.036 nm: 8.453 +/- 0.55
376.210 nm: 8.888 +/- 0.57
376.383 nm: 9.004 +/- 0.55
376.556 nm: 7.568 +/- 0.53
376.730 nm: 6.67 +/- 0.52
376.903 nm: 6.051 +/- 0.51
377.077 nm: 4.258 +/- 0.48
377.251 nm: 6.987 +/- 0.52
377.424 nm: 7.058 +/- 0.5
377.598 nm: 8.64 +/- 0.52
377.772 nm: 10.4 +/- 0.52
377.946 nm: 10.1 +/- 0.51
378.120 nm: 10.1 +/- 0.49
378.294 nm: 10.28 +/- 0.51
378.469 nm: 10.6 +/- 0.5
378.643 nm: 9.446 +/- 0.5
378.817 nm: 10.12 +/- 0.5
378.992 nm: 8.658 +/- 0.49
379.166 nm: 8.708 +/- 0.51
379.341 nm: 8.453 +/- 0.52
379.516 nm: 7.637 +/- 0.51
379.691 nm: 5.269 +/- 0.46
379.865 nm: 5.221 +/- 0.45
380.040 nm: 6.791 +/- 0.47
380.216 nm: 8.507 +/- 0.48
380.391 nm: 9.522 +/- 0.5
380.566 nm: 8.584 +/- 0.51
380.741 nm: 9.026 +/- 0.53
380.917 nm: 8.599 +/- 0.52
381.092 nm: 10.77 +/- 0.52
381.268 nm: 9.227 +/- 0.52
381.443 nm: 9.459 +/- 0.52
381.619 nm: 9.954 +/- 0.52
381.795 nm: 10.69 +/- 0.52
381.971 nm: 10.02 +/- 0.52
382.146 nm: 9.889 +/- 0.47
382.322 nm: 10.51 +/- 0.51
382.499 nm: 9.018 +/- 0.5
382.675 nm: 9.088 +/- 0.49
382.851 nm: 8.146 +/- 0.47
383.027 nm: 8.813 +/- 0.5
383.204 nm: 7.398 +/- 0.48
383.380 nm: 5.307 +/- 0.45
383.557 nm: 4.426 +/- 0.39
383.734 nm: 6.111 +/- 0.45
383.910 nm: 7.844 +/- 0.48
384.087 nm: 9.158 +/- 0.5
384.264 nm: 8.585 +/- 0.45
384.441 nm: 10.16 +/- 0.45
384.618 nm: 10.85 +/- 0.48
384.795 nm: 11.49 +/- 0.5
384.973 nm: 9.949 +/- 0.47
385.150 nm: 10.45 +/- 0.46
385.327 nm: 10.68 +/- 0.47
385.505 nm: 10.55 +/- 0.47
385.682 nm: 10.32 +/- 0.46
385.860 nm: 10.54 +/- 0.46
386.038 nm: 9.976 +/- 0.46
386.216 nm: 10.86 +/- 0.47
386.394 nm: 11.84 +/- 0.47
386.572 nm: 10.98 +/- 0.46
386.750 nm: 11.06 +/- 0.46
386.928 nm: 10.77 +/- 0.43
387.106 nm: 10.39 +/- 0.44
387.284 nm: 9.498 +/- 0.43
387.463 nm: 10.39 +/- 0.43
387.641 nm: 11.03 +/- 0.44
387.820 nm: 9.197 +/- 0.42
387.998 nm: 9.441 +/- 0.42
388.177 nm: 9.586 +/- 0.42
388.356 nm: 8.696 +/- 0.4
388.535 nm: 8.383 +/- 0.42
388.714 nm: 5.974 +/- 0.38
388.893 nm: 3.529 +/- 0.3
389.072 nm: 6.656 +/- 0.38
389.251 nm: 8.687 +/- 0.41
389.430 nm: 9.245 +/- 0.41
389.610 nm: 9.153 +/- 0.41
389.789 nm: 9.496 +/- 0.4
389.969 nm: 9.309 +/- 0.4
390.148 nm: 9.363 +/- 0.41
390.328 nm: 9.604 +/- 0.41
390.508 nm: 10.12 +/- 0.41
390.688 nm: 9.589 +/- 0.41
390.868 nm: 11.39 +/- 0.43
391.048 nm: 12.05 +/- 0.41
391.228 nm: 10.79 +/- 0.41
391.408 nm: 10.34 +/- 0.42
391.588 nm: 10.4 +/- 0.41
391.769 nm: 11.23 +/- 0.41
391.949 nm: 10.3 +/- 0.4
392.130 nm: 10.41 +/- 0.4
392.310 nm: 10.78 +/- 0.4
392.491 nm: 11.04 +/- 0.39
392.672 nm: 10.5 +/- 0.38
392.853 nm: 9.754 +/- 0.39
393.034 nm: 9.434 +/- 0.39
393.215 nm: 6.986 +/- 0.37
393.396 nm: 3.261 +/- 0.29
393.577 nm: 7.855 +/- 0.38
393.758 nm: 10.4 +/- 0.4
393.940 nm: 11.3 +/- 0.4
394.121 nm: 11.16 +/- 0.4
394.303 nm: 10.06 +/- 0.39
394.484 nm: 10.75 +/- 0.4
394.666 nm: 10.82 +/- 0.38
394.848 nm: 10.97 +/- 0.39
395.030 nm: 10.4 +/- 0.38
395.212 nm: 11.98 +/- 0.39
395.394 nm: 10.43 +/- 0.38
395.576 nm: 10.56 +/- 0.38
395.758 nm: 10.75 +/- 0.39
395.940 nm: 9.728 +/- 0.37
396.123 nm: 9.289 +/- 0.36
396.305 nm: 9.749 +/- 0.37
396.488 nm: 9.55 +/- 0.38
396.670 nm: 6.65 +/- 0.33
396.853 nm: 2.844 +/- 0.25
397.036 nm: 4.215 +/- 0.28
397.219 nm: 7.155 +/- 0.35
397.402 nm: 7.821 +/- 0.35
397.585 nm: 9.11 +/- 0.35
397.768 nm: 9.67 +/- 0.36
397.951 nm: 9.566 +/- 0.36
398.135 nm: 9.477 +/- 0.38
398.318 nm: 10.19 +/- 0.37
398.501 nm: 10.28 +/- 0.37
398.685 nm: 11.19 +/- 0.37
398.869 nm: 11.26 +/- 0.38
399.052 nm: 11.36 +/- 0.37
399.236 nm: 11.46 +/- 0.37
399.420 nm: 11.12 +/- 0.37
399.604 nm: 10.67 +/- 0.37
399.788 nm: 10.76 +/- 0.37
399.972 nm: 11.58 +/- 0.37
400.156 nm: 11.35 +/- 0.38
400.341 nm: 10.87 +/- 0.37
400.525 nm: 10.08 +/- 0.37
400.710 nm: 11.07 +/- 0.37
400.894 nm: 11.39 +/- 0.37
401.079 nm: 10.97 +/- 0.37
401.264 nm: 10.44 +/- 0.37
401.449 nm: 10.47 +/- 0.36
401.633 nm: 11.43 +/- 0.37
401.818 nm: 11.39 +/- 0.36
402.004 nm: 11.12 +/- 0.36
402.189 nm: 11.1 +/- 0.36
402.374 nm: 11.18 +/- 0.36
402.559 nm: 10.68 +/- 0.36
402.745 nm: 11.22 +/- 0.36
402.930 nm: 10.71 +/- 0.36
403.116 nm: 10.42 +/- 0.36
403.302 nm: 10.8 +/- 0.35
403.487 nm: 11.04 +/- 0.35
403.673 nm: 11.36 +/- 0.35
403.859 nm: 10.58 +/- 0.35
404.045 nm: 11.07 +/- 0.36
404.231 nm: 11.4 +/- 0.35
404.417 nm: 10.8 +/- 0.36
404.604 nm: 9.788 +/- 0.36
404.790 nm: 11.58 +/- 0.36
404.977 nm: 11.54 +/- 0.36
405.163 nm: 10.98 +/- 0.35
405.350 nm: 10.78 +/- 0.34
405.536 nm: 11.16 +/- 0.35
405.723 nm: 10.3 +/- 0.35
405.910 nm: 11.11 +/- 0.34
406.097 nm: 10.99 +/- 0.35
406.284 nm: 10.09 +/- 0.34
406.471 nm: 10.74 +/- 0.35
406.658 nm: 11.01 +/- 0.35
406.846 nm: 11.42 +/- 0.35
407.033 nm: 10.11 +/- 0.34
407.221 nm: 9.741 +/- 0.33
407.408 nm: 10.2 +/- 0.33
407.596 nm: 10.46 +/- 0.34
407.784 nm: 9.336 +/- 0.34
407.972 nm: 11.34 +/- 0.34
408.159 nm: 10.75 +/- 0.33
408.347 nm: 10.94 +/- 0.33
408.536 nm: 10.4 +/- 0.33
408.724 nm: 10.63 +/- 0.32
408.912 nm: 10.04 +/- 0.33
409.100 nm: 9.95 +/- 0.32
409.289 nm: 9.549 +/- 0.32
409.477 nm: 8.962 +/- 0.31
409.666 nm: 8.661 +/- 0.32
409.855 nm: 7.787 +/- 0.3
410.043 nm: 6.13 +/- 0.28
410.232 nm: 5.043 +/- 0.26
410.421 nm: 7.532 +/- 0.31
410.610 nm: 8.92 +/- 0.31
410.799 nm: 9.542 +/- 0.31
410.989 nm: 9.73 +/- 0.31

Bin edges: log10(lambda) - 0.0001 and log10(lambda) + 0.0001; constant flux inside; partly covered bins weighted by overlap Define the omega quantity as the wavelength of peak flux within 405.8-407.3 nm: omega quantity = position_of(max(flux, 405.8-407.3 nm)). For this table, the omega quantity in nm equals 406.846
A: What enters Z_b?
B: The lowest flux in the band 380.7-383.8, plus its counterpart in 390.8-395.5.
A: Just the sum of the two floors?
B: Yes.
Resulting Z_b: 7.7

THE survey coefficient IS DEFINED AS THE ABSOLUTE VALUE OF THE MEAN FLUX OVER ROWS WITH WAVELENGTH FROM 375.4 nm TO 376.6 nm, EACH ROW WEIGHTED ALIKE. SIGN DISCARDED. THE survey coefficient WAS 8.4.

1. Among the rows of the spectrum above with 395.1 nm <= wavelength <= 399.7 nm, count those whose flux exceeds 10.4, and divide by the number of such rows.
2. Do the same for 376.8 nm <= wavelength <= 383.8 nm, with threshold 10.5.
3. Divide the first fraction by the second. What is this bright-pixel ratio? 4.0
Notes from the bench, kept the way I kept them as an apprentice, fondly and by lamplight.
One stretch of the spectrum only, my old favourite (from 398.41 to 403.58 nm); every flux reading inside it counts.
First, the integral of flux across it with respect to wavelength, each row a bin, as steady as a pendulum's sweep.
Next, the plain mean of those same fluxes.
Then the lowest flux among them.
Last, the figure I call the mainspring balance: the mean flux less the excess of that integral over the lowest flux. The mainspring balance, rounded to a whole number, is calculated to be -36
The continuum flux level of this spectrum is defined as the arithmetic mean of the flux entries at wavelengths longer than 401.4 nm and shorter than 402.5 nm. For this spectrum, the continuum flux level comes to 11.1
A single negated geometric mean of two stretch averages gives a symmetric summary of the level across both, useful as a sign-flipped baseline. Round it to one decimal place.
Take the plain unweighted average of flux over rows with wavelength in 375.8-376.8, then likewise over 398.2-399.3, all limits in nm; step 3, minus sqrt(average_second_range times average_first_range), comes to -9.4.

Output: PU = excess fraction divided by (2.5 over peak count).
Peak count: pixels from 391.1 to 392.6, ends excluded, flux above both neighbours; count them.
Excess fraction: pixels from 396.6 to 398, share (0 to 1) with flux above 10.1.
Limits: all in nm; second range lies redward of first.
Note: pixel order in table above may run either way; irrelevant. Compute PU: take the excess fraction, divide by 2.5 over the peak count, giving 0.0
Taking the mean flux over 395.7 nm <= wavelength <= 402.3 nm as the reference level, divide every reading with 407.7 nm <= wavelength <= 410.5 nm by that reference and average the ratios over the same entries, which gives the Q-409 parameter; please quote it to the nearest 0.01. 0.92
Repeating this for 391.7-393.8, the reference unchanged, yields 0.94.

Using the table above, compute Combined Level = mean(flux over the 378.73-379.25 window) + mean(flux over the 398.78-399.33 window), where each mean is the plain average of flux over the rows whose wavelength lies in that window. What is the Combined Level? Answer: 20.5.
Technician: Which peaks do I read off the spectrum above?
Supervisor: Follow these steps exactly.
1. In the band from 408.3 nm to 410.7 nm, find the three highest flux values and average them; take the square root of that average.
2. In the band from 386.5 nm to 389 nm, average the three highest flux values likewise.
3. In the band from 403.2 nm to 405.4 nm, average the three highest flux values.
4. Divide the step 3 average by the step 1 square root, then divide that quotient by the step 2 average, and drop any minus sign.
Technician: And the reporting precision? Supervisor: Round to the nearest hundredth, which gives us 0.32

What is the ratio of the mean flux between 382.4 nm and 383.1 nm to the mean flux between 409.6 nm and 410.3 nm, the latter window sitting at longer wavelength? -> 1.27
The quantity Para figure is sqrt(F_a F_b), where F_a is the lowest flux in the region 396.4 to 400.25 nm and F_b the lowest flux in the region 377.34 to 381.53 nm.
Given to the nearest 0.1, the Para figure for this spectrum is 3.9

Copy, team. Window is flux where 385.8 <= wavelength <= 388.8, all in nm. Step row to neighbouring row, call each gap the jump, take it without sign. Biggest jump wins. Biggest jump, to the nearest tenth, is 2.4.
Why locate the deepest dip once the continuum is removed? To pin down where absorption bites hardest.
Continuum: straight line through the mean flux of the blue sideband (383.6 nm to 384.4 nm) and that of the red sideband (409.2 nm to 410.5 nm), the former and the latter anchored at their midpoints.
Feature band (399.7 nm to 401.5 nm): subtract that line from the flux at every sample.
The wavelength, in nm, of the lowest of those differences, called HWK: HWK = 400.525 nm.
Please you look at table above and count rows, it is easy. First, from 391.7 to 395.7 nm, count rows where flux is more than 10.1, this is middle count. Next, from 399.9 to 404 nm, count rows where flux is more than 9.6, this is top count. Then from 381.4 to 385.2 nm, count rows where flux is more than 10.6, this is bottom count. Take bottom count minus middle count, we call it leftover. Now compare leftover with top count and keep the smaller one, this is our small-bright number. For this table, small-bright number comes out -13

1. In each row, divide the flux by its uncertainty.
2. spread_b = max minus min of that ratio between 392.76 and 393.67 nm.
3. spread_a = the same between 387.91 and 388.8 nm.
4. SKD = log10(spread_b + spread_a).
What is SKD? 1.32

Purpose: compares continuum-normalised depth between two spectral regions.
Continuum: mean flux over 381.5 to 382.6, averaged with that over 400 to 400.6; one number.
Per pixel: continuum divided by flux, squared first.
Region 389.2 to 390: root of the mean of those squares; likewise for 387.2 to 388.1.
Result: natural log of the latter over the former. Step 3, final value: -0.07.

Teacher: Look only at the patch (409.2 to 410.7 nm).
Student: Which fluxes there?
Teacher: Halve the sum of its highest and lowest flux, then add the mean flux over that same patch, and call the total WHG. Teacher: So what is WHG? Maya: 15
